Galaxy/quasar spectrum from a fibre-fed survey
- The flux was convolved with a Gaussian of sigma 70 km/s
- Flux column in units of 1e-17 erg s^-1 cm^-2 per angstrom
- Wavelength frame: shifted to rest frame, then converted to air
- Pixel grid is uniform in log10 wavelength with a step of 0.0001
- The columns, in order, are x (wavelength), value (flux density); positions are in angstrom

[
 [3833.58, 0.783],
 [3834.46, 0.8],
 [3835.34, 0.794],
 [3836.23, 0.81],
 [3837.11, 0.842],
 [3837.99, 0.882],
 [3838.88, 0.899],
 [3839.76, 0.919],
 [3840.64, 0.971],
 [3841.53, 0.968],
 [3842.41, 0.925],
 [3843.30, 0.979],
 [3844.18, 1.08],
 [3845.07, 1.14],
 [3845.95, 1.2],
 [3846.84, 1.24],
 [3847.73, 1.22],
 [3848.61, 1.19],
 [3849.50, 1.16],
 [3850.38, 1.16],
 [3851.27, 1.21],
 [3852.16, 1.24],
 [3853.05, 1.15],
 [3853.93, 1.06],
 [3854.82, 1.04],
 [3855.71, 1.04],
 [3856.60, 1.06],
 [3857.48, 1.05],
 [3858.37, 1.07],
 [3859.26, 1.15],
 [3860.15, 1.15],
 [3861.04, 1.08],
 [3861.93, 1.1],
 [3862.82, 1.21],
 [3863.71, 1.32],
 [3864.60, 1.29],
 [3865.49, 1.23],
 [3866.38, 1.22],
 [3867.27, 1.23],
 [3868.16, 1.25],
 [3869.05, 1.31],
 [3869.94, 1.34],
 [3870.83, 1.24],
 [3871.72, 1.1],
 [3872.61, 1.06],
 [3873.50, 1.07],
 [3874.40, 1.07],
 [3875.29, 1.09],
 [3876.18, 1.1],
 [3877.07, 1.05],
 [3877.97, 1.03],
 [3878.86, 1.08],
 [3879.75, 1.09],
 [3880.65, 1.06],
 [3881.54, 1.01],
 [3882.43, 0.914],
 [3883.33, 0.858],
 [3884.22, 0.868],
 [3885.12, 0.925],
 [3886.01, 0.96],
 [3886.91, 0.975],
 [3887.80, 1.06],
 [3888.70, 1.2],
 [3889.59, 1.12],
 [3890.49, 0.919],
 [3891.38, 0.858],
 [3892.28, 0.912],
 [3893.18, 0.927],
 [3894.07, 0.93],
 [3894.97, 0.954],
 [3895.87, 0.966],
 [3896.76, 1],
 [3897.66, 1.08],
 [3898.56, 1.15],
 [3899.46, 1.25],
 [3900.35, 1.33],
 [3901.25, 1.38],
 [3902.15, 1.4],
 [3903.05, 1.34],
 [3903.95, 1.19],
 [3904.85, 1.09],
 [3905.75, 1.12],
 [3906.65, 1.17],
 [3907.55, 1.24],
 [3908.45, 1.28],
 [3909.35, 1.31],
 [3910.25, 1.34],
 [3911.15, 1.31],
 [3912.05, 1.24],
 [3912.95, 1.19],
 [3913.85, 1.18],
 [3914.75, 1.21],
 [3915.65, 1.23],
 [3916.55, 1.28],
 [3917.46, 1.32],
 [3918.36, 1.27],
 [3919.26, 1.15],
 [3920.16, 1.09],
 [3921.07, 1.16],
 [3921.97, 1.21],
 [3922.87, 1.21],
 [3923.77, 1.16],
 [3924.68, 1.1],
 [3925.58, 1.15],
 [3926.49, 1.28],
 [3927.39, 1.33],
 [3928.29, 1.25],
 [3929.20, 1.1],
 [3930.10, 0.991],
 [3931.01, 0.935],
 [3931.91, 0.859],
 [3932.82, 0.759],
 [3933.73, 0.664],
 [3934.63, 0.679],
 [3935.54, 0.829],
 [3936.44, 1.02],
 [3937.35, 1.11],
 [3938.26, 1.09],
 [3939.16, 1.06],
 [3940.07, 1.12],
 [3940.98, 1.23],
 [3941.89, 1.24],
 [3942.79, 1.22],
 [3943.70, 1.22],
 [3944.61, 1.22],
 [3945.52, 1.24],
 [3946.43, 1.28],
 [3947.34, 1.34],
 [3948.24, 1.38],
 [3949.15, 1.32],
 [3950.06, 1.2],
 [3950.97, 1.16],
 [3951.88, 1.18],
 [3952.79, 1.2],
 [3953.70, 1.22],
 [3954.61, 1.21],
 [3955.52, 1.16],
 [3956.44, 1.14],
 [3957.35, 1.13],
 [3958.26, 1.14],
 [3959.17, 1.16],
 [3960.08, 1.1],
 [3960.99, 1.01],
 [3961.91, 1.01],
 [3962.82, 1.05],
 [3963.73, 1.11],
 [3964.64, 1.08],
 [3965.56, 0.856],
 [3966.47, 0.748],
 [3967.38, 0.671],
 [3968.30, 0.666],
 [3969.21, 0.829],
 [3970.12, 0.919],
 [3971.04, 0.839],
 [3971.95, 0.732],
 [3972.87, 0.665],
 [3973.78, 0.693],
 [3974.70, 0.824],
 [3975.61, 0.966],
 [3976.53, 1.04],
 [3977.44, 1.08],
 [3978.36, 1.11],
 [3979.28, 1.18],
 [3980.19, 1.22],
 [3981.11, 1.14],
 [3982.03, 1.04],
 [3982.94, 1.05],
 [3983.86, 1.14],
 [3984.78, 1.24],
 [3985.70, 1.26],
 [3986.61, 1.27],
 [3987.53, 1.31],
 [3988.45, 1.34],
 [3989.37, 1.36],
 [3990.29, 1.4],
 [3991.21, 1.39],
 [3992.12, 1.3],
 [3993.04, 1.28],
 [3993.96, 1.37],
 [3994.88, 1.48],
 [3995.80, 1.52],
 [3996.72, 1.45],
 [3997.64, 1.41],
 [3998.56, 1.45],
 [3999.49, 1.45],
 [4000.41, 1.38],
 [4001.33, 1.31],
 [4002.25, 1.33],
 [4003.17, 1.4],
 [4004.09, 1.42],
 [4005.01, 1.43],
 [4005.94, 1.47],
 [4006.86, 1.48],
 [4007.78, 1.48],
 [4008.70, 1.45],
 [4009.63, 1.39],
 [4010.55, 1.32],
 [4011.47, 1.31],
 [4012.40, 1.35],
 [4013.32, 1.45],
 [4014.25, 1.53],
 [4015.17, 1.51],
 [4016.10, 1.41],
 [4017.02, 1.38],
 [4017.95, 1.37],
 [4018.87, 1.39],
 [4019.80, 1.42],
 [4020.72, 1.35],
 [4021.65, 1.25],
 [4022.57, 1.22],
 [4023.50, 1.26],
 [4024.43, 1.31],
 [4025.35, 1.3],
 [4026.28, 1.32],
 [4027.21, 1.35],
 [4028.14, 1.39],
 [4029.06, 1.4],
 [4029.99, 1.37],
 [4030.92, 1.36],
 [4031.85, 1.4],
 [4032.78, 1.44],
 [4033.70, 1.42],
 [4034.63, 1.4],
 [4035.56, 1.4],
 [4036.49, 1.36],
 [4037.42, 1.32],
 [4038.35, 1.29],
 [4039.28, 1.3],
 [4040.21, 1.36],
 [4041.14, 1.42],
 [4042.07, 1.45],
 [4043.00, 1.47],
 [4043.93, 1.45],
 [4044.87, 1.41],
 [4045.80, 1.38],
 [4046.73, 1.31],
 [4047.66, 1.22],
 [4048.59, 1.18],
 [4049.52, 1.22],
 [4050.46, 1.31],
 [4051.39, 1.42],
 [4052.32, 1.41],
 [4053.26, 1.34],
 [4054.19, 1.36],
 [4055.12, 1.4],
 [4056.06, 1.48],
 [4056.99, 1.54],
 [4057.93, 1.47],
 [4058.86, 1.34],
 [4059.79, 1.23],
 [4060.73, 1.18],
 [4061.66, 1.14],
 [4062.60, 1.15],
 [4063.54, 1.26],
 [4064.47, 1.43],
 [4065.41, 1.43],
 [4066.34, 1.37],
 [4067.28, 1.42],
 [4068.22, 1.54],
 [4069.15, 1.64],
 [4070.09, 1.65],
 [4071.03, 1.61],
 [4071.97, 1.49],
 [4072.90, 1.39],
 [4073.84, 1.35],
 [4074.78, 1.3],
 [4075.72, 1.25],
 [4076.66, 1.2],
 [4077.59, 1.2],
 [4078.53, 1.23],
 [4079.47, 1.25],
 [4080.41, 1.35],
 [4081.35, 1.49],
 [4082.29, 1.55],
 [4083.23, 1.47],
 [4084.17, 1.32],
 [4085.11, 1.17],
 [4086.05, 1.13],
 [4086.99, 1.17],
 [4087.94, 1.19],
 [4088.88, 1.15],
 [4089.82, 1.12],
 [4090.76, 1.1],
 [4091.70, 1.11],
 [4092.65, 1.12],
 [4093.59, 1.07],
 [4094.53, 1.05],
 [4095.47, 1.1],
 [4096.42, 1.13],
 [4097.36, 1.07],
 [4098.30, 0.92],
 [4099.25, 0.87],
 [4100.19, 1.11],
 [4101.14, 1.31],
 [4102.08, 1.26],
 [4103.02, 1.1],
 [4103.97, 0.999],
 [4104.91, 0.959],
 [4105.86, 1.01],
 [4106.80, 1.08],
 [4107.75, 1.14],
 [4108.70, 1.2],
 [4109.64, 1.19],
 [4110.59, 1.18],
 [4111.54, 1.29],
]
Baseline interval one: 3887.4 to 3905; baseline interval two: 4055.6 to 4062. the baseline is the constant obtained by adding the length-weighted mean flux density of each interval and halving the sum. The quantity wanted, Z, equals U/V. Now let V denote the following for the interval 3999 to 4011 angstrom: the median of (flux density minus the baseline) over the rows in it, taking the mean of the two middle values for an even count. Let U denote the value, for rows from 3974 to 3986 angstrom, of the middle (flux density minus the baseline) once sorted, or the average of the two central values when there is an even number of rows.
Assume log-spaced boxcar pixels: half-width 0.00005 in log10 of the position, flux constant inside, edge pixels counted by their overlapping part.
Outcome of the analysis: -0.6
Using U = -0.114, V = 0.20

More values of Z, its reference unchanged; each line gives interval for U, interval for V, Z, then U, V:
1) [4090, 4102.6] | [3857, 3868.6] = 8.8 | -0.124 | -0.01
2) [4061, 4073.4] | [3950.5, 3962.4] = -3.2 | 0.206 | -0.06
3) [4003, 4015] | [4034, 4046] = 1.2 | 0.206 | 0.18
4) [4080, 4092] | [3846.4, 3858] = 0.8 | -0.054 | -0.06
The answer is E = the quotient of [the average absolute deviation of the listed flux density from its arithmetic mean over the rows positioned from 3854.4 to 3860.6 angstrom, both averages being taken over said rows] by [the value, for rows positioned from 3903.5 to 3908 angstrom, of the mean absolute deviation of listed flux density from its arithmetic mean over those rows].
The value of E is 0.88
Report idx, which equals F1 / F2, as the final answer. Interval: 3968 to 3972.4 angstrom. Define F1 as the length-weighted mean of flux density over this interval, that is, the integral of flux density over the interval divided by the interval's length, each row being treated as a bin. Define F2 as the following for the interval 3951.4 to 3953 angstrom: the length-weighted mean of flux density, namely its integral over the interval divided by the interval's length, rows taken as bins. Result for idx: 0.68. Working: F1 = 0.80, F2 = 1.2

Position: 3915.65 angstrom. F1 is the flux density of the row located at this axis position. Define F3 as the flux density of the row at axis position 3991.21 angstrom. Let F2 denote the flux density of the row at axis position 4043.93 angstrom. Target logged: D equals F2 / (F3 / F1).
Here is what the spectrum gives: 1.28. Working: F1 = 1.23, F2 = 1.45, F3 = 1.39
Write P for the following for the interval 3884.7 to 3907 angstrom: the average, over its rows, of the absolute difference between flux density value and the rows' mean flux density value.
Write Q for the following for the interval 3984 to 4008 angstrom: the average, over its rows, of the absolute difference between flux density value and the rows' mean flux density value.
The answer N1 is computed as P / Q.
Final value 2.0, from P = 0.13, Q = 0.07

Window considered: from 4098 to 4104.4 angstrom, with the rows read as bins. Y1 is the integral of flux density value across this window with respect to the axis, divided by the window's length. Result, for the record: 1.09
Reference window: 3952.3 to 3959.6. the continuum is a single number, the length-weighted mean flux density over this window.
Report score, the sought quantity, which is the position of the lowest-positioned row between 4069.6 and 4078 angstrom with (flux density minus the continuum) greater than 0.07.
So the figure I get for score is 4070.09 angstrom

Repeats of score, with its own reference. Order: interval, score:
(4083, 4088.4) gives 4083.23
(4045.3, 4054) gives 4045.80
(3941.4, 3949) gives 3941.89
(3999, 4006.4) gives 3999.49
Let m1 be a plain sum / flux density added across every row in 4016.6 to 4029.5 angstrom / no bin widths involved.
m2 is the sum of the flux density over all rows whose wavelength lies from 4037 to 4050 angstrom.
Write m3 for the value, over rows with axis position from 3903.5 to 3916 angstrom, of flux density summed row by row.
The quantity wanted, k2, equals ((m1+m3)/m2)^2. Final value 3.6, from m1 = 18.7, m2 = 19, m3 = 17.1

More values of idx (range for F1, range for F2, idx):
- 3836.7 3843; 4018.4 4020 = 0.65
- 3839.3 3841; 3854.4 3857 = 0.91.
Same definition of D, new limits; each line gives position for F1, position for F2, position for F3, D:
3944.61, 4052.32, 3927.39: 1.29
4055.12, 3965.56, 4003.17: 0.86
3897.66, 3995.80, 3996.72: 1.13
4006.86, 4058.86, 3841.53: 2.05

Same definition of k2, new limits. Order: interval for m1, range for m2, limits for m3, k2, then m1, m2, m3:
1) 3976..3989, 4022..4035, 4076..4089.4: 3.3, 16.4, 19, 17.9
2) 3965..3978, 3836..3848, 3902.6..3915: 4.2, 11.5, 14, 17.2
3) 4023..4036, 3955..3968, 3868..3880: 5.9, 19.1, 14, 15.9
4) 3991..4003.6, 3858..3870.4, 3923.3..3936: 3.9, 19.5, 17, 14.1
